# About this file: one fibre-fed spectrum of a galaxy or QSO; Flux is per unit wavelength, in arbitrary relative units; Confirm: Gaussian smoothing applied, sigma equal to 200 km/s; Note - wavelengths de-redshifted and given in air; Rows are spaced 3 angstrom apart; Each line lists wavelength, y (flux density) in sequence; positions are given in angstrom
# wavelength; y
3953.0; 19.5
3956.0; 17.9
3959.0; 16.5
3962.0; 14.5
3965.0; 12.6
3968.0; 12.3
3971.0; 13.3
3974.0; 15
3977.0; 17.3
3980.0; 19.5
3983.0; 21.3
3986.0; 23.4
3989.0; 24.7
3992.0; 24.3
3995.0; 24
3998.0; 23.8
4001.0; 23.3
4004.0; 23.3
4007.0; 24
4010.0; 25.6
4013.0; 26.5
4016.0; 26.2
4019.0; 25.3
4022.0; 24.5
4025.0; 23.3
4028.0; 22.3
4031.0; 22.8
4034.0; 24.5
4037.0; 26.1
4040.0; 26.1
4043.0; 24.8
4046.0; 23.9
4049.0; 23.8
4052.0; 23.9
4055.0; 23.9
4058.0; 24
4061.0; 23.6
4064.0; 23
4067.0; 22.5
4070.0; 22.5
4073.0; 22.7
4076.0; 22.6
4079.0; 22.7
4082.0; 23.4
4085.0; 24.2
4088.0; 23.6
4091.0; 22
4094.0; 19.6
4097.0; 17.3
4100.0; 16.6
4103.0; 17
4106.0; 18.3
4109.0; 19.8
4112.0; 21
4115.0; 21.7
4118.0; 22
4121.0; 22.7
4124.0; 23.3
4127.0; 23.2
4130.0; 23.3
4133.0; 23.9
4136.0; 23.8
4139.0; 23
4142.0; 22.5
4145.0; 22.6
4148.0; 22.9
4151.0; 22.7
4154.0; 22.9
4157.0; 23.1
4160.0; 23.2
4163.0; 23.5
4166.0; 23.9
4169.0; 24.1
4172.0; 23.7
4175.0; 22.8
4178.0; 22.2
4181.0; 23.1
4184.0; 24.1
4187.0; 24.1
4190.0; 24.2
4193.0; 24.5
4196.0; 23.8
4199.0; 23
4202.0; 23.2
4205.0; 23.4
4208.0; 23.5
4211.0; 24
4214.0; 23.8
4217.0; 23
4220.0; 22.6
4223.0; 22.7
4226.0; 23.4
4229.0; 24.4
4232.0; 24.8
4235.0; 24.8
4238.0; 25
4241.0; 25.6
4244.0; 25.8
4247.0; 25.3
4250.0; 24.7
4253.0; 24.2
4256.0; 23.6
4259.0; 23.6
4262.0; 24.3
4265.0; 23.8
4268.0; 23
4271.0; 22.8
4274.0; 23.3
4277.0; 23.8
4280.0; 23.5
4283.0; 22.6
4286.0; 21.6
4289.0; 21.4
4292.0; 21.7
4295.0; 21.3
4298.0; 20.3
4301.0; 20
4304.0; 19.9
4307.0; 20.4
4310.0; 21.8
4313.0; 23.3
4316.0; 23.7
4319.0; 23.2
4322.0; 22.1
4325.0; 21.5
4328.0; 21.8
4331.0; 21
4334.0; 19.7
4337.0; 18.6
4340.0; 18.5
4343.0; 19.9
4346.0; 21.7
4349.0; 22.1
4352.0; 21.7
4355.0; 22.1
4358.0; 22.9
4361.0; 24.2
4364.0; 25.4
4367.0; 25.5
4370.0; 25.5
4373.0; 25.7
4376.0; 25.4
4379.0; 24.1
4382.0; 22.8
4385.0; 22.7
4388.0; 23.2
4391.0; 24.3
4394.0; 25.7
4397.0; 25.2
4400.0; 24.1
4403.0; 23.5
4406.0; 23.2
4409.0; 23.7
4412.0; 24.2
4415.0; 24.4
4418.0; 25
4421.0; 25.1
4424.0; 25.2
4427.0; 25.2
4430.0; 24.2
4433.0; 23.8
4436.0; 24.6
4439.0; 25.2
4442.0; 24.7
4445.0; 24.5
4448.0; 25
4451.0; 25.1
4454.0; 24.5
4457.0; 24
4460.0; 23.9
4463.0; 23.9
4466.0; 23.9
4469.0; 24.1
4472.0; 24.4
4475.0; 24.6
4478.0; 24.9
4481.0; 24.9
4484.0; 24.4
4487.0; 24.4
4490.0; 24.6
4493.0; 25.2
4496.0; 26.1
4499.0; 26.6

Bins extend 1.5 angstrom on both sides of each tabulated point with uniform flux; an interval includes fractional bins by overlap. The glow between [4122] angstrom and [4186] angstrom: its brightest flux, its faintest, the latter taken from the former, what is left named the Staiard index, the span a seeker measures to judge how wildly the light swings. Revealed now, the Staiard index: 2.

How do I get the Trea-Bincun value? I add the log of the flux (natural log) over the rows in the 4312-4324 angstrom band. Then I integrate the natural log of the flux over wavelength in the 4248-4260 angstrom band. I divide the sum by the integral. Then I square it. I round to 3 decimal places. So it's 0.108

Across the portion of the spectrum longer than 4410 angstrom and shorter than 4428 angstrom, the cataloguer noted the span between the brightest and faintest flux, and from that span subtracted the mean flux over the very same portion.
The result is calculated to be -23.8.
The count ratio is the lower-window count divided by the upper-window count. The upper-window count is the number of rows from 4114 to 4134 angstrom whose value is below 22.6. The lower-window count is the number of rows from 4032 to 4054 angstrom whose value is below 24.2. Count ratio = 1.5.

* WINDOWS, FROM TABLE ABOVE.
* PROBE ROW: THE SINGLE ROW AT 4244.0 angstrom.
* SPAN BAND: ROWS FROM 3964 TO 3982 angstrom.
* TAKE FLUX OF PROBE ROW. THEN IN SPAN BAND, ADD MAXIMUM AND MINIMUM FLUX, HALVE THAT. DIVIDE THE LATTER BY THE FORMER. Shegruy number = 0.62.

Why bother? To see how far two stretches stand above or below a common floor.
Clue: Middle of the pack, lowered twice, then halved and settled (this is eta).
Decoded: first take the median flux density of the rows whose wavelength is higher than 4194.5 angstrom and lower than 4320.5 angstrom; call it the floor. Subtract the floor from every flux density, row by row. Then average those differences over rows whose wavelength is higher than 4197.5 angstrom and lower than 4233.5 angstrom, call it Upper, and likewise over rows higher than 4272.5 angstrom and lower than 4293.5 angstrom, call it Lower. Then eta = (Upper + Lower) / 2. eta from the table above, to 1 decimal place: -0.4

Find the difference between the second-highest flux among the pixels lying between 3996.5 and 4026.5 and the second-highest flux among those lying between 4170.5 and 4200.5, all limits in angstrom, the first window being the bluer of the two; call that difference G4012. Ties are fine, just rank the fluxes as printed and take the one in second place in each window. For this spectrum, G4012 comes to 2.0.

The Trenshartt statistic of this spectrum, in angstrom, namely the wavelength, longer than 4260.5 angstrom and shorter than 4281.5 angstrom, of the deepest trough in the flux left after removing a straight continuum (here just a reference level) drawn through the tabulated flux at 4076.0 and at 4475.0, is 4271.0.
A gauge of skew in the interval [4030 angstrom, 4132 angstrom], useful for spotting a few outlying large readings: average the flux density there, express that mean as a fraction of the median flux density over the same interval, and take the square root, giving 0.99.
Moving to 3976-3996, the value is 0.97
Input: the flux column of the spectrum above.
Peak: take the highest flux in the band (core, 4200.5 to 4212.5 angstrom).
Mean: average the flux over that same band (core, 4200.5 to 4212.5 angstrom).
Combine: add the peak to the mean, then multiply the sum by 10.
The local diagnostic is 475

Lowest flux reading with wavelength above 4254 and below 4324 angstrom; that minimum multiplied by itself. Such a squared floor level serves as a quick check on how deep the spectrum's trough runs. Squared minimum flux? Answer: 396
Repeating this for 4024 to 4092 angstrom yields 484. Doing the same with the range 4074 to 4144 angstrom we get 276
